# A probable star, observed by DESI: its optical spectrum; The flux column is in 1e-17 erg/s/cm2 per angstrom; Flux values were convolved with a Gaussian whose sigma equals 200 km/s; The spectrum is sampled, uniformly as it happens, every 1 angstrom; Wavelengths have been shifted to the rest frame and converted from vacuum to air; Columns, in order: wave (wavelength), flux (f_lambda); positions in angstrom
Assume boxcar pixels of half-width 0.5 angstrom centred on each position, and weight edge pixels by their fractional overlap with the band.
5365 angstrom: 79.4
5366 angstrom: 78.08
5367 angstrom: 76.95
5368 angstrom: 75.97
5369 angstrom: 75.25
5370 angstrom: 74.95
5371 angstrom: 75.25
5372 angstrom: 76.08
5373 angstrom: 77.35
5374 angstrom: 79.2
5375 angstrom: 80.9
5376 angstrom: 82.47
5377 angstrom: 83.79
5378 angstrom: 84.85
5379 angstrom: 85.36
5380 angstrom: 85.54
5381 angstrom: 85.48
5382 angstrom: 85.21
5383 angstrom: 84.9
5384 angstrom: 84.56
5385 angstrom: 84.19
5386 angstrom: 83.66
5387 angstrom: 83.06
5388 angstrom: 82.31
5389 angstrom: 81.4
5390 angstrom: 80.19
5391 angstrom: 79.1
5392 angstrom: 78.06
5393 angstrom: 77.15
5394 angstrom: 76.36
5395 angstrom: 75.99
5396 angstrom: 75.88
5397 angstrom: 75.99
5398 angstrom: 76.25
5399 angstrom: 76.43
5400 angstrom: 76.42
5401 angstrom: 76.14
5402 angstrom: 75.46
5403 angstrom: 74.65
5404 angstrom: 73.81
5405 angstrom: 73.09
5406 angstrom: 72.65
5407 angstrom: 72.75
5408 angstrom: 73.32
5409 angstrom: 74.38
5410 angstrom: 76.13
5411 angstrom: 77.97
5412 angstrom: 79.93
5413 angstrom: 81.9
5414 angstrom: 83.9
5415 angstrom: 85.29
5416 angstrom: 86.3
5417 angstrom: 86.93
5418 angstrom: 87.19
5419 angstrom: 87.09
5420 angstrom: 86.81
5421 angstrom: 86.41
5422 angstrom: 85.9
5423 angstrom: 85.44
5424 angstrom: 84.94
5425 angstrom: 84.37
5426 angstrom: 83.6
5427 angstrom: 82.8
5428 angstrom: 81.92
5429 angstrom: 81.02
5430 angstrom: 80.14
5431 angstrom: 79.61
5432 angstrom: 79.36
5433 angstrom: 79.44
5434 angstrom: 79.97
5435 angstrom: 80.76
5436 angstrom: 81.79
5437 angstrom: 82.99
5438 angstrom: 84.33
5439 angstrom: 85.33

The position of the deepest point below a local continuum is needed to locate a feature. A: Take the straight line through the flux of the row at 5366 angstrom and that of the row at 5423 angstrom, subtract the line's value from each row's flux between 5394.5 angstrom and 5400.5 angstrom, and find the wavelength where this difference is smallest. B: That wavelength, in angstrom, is 5397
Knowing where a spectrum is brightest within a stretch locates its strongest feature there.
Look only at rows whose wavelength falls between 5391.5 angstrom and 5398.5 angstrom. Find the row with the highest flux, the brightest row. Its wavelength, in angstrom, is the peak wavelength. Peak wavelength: 5392 angstrom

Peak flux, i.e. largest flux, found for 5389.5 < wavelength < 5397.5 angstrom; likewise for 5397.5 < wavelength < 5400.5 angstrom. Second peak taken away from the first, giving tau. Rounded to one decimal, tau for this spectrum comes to 3.8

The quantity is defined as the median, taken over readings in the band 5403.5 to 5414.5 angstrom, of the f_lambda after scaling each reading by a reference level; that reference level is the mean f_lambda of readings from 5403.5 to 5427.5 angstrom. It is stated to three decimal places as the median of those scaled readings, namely 0.914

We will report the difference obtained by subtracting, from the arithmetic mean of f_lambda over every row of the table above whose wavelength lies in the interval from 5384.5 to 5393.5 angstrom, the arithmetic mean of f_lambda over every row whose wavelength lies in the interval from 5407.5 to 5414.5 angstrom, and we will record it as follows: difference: 2.8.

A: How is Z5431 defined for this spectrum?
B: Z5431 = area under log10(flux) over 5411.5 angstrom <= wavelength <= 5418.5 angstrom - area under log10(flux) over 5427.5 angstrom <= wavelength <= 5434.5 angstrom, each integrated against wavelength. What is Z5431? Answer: 0.16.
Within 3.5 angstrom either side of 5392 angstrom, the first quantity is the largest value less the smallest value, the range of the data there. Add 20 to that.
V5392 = 25.4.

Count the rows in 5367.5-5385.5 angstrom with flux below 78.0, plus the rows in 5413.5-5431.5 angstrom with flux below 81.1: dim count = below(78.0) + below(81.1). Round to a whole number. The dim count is 9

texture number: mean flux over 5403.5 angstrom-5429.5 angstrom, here 81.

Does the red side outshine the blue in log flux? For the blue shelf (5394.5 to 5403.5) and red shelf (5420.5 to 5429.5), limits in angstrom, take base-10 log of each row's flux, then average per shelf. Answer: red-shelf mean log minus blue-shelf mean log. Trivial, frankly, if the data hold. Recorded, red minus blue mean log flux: 0.044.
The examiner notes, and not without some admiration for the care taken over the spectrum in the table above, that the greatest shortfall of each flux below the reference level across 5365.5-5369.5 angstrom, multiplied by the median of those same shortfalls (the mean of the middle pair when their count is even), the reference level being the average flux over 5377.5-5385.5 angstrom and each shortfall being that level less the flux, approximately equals 83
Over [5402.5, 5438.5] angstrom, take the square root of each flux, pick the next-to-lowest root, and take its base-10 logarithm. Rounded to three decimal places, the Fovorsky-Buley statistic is 0.931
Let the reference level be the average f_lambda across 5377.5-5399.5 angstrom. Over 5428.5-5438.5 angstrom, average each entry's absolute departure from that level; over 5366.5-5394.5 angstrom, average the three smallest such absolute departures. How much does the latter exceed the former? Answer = -0.8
